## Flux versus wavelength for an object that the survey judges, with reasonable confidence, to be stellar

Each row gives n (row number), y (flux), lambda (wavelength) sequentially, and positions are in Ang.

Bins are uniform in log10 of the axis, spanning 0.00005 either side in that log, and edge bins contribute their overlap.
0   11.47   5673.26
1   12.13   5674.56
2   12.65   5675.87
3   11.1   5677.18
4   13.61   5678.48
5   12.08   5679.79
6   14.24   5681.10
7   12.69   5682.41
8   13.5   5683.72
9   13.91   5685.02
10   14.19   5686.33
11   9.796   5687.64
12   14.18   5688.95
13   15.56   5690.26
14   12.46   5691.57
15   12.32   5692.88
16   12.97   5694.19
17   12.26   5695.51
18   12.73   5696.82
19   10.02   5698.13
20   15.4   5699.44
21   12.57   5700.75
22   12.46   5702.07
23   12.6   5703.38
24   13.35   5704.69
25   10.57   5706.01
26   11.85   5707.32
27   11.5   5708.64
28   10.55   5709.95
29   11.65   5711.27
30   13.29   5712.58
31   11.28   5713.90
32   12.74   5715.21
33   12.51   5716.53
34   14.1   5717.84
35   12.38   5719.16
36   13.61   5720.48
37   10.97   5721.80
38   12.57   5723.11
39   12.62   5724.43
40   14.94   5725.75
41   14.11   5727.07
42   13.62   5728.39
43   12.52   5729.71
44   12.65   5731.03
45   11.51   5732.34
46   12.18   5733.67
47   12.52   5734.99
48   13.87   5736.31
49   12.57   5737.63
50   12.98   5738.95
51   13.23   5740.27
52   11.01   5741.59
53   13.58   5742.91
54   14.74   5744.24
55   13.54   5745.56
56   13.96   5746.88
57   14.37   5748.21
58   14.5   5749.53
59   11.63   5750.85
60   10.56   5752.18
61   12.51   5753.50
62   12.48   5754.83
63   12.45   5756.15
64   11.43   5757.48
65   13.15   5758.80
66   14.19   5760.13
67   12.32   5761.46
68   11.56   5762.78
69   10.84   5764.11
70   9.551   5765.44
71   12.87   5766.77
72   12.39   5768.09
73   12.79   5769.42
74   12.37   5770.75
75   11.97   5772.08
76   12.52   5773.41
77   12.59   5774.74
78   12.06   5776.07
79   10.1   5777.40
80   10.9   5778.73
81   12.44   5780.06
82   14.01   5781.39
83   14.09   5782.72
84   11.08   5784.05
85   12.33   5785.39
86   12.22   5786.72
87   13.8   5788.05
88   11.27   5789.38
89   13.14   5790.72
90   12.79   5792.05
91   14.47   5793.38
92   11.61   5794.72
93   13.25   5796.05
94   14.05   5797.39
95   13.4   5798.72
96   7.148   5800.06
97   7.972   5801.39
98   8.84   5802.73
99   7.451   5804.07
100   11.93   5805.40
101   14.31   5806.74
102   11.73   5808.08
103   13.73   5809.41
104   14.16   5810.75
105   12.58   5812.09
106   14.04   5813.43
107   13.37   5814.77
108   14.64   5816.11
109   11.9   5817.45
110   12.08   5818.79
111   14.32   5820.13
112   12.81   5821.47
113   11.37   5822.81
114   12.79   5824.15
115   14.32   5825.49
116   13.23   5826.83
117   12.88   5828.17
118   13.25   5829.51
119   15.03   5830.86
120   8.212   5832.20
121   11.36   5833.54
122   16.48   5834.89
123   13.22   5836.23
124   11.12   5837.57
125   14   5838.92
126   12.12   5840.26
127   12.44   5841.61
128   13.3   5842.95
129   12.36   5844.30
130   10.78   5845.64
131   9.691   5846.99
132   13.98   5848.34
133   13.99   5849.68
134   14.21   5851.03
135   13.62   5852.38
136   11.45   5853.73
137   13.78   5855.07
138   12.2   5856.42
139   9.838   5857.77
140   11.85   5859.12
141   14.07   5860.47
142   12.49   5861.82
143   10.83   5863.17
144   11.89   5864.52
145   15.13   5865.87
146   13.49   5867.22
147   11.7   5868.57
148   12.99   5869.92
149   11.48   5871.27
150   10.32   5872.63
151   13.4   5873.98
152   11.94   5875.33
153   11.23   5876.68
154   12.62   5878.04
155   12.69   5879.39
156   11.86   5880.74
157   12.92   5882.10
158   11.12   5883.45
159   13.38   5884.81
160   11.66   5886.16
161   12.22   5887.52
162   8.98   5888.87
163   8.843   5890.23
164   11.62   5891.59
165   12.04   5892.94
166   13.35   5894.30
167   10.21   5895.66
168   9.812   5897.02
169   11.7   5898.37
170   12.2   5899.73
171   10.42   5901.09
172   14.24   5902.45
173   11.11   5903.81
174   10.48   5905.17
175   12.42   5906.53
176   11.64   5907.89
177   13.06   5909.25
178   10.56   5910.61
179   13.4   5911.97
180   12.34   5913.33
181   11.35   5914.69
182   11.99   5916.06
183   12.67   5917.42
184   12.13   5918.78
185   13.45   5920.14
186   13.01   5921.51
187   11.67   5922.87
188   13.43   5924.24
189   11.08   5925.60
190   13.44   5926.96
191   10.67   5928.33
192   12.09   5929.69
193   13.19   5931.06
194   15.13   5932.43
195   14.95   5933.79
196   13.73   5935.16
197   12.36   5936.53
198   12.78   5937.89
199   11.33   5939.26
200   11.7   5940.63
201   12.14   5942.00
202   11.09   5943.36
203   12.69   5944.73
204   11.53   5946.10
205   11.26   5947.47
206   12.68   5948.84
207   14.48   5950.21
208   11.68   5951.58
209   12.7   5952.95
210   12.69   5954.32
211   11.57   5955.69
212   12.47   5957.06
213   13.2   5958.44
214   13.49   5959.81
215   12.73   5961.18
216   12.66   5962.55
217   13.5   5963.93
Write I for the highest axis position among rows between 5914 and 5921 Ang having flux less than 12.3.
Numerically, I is 5918.78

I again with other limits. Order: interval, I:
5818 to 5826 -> 5822.81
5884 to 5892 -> 5891.59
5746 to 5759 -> 5757.48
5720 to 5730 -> 5721.80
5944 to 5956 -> 5955.69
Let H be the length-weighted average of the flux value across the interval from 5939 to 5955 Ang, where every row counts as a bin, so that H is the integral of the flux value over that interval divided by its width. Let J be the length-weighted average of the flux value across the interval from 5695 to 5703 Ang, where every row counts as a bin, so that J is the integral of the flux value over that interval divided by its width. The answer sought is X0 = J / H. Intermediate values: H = 12.2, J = 12.6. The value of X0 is 1.03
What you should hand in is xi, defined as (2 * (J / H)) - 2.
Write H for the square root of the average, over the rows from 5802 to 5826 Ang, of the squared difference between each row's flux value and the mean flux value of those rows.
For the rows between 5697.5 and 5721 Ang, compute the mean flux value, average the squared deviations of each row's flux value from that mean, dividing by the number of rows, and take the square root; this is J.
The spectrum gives -0.6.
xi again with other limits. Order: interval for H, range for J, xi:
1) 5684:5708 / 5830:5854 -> 0.5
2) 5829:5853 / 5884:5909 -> -0.5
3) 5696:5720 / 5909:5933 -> -0.2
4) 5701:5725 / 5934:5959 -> -0.2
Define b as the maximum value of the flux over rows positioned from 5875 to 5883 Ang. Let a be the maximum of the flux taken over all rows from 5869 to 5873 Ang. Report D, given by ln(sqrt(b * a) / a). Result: -0.003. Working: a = 12.99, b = 12.92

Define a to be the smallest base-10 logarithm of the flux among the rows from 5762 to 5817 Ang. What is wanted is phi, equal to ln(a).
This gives -0.16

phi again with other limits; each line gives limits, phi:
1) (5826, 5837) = -0.09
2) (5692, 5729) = 0.00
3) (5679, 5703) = -0.01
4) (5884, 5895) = -0.05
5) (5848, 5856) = 0.06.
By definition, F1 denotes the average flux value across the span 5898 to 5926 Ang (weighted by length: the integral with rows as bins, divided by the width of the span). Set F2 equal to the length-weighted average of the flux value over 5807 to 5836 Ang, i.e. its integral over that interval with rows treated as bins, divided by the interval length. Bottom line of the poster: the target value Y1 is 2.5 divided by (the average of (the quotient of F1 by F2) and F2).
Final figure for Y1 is 0.357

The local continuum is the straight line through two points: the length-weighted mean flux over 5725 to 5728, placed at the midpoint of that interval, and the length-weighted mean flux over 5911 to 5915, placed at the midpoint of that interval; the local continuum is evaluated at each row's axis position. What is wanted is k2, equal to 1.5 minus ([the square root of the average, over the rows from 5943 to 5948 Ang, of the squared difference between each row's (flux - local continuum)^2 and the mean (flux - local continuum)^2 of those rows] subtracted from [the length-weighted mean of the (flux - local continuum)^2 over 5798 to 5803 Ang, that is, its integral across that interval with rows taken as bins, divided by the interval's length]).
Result -22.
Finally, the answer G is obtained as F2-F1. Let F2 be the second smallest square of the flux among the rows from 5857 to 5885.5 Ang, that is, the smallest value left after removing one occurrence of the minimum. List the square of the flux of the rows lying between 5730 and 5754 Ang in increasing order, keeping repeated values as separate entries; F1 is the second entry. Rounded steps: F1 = 121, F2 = 107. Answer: -15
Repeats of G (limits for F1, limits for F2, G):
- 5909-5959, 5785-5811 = -58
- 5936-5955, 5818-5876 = -33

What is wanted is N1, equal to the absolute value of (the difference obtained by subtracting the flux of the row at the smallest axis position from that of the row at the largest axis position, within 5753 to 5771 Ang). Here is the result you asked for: 0.1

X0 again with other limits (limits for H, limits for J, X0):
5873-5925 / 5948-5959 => 1.06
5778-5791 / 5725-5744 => 1.04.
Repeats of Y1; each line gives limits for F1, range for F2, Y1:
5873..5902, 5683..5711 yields 0.370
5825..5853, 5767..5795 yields 0.371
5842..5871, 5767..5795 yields 0.372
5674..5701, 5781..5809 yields 0.384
